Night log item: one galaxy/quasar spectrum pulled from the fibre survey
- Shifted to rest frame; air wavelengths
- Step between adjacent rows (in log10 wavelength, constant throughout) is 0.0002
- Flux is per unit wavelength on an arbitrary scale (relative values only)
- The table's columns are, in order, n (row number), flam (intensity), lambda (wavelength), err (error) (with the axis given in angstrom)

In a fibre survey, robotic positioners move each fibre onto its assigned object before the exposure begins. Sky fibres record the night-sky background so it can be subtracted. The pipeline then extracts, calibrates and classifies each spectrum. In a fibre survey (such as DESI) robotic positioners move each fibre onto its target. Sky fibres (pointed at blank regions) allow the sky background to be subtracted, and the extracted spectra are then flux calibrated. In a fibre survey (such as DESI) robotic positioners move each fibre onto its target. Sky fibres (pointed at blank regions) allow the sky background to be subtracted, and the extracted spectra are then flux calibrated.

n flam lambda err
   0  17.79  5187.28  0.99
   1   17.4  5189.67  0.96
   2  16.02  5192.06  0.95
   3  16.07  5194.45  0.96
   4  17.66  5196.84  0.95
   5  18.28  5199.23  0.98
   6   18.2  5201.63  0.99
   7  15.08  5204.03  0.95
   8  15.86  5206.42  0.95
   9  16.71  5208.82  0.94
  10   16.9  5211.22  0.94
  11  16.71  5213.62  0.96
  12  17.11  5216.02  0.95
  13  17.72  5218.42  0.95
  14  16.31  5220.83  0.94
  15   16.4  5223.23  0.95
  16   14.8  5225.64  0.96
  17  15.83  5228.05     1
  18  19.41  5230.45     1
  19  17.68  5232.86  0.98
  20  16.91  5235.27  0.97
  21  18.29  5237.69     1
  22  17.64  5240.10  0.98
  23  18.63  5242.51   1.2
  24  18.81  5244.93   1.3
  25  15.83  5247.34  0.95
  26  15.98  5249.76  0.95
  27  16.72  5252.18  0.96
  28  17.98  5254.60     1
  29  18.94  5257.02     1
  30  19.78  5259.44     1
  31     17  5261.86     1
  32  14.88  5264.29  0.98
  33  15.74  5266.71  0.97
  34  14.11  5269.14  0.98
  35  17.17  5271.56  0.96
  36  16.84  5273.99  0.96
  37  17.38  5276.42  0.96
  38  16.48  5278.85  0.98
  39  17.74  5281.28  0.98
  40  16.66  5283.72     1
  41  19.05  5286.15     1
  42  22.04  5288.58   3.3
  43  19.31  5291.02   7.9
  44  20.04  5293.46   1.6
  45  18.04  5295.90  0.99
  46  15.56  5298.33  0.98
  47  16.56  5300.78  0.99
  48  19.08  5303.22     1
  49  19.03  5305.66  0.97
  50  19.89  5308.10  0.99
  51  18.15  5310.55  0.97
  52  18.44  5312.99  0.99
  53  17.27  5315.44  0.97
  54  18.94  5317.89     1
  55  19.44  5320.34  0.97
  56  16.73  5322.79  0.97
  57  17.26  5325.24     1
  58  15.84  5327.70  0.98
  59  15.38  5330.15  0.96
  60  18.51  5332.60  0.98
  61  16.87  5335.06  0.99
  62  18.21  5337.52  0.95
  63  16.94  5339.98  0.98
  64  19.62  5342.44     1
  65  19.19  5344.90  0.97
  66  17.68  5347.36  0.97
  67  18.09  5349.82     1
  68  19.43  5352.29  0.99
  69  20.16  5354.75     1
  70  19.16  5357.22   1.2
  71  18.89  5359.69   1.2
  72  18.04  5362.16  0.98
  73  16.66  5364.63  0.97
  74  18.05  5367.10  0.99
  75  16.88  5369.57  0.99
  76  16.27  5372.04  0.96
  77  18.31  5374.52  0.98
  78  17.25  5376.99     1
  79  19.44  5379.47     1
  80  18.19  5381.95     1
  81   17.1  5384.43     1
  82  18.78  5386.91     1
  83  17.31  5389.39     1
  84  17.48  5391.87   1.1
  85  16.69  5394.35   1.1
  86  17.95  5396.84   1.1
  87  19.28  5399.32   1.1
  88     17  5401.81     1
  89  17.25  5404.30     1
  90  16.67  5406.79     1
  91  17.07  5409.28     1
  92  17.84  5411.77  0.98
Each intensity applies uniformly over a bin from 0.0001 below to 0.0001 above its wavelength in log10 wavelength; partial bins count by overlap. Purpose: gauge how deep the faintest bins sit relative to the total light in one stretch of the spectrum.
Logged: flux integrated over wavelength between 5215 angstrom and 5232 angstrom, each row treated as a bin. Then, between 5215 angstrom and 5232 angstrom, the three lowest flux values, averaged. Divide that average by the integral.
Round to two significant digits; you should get 0.055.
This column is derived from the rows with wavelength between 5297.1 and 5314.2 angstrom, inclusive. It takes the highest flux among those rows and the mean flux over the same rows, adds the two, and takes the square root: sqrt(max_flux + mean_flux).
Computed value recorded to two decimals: 6.16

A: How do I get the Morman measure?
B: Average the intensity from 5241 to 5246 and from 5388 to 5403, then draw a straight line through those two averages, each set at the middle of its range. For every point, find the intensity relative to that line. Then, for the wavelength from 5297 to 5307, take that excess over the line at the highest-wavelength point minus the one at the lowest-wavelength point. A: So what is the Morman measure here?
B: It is 3.5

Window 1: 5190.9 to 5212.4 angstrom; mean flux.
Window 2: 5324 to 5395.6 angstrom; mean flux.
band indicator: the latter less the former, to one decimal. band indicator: 1.1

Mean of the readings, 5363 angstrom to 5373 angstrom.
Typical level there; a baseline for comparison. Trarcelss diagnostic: 17.0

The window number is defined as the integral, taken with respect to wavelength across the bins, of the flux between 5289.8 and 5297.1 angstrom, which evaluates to 140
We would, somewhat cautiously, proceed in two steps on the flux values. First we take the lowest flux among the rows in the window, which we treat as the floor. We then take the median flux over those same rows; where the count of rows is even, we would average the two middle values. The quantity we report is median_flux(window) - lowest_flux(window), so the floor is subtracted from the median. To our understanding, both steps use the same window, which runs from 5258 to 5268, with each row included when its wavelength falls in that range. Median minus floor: 1.49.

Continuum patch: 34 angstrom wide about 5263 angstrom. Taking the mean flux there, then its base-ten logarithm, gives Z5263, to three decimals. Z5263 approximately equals 1.225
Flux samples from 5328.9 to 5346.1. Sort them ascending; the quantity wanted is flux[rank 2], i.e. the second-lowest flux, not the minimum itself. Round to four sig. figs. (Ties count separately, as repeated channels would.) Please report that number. 16.87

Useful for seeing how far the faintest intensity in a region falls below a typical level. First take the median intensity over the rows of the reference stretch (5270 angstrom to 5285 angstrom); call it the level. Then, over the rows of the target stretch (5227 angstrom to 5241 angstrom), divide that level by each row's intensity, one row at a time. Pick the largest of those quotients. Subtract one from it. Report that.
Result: 0.07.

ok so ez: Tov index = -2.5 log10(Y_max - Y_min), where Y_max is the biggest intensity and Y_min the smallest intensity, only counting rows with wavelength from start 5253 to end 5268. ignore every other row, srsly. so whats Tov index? -1.7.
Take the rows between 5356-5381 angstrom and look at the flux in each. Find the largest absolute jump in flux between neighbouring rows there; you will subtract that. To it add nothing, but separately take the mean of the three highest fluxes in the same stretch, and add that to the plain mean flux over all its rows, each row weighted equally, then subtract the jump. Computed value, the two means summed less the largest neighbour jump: 34.9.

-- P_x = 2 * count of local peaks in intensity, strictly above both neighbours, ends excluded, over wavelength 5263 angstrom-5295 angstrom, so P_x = 10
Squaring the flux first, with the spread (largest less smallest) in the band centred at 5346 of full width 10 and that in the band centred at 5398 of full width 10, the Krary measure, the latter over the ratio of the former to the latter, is 120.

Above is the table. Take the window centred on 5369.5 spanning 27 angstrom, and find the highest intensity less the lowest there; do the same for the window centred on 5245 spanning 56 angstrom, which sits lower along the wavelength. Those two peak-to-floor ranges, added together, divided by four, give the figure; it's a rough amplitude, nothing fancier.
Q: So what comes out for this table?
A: 2.2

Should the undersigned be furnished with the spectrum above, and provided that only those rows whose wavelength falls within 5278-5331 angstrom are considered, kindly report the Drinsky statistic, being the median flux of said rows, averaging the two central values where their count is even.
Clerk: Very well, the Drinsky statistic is 18.1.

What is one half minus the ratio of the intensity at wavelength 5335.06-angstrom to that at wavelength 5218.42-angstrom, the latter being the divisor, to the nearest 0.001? -0.452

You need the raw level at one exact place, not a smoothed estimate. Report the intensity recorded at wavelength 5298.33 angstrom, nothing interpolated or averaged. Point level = 15.56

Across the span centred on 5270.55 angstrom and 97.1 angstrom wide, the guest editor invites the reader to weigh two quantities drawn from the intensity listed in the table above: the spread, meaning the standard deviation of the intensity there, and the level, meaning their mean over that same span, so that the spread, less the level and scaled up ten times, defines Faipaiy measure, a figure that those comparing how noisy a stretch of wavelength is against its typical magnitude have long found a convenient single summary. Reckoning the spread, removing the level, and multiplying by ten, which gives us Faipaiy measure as -160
